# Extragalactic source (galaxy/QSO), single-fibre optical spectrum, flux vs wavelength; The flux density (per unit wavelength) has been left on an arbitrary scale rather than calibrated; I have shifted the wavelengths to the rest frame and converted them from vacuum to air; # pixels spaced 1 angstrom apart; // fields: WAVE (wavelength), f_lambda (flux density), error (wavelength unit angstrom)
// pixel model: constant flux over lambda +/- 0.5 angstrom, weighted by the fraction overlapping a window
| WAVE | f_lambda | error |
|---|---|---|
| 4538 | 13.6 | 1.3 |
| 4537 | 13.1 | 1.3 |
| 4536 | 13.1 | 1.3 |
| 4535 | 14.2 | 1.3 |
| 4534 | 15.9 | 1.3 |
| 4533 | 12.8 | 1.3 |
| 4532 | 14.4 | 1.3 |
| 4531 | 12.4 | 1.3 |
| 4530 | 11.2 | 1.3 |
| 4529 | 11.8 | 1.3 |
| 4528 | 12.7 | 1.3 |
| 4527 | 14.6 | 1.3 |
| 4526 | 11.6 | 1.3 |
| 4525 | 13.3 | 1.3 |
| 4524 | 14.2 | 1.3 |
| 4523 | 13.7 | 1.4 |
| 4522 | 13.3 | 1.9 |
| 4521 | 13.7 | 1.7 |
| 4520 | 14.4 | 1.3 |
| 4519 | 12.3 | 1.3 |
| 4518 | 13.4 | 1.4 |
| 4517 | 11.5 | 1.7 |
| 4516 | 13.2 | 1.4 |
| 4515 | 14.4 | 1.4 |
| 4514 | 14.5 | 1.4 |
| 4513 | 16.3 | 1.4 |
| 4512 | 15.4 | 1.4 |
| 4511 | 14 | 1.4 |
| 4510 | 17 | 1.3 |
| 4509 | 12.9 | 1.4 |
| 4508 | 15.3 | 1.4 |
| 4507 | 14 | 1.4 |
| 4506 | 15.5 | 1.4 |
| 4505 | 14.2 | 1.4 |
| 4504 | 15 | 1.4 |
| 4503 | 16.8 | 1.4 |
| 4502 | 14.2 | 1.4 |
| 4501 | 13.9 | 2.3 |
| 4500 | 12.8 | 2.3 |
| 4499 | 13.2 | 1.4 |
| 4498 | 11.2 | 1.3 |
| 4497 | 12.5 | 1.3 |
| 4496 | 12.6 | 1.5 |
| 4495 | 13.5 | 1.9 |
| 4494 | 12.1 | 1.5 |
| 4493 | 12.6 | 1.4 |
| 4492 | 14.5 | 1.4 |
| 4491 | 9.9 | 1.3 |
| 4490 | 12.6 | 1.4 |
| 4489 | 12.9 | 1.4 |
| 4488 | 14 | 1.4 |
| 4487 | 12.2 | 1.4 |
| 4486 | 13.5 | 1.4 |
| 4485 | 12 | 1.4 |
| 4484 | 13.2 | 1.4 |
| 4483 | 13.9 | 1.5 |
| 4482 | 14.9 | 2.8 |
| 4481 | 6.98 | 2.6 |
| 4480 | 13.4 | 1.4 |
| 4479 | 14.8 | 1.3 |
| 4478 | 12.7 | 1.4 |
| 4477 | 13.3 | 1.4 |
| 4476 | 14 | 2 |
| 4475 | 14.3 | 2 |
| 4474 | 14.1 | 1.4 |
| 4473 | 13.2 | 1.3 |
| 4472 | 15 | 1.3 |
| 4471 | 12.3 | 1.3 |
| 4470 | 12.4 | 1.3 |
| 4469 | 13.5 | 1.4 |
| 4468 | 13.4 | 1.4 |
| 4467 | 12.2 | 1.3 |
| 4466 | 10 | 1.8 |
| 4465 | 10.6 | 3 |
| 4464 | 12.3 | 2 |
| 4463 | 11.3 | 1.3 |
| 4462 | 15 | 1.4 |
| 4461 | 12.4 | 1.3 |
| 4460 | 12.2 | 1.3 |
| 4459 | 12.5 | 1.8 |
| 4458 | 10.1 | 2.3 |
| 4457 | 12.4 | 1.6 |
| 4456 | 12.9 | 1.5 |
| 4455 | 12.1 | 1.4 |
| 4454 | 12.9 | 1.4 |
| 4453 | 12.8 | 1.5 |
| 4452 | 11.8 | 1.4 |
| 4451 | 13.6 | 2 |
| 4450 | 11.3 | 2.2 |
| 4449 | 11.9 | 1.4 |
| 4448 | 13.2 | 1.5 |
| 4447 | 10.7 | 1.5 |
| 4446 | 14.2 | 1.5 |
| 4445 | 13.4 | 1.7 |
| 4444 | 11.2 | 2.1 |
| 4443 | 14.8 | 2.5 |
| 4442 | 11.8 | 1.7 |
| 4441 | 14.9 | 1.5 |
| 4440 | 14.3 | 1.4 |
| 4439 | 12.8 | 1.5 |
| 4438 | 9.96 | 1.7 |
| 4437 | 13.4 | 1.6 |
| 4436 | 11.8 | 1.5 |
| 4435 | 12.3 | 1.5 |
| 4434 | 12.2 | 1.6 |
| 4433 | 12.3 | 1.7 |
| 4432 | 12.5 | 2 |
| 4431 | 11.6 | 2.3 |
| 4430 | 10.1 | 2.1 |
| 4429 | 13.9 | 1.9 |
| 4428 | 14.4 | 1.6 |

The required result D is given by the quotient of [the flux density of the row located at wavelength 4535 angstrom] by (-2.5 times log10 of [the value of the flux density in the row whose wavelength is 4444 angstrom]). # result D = -5.4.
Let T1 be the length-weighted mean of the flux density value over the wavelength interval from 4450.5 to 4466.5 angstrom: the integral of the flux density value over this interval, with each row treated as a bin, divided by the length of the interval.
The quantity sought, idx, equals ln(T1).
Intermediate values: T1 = 12.2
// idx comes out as 2.50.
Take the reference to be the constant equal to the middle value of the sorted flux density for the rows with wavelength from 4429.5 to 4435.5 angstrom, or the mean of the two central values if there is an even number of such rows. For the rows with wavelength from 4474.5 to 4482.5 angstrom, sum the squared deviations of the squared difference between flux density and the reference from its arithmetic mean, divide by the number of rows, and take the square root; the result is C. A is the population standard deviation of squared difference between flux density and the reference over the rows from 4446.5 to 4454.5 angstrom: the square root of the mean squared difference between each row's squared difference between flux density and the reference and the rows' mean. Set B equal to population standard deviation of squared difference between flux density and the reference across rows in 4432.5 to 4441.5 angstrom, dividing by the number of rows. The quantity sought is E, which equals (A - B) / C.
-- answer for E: -0.21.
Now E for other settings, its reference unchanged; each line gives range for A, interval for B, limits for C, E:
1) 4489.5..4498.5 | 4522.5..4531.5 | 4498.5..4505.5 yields 0.05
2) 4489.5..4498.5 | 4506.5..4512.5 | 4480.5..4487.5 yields -0.57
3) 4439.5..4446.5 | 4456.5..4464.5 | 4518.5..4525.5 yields -0.13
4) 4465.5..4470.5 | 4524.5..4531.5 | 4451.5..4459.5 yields 0.03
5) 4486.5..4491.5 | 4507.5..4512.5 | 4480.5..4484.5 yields -0.51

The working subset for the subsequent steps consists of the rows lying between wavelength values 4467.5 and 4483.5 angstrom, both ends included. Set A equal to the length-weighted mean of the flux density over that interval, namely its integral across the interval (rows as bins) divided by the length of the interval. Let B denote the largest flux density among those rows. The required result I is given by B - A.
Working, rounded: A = 13.26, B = 15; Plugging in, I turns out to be 1.74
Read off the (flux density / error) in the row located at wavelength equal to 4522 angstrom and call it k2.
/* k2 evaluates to 7.0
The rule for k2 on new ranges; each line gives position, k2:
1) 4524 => 10.9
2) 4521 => 8.1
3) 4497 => 9.6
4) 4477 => 9.5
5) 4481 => 2.7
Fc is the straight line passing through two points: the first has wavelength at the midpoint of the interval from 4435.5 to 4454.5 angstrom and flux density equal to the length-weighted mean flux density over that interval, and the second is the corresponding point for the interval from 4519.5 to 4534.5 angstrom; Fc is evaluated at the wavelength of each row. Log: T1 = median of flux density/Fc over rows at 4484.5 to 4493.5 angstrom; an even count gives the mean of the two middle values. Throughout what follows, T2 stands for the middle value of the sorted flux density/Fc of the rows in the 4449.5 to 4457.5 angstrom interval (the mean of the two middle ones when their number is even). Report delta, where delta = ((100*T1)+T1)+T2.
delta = 99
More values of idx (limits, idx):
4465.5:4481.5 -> 2.55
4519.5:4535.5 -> 2.59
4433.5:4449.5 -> 2.54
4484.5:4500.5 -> 2.54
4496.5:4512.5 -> 2.66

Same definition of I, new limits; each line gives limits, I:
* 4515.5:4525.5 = 1.10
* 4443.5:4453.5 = 1.79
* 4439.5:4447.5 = 1.74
